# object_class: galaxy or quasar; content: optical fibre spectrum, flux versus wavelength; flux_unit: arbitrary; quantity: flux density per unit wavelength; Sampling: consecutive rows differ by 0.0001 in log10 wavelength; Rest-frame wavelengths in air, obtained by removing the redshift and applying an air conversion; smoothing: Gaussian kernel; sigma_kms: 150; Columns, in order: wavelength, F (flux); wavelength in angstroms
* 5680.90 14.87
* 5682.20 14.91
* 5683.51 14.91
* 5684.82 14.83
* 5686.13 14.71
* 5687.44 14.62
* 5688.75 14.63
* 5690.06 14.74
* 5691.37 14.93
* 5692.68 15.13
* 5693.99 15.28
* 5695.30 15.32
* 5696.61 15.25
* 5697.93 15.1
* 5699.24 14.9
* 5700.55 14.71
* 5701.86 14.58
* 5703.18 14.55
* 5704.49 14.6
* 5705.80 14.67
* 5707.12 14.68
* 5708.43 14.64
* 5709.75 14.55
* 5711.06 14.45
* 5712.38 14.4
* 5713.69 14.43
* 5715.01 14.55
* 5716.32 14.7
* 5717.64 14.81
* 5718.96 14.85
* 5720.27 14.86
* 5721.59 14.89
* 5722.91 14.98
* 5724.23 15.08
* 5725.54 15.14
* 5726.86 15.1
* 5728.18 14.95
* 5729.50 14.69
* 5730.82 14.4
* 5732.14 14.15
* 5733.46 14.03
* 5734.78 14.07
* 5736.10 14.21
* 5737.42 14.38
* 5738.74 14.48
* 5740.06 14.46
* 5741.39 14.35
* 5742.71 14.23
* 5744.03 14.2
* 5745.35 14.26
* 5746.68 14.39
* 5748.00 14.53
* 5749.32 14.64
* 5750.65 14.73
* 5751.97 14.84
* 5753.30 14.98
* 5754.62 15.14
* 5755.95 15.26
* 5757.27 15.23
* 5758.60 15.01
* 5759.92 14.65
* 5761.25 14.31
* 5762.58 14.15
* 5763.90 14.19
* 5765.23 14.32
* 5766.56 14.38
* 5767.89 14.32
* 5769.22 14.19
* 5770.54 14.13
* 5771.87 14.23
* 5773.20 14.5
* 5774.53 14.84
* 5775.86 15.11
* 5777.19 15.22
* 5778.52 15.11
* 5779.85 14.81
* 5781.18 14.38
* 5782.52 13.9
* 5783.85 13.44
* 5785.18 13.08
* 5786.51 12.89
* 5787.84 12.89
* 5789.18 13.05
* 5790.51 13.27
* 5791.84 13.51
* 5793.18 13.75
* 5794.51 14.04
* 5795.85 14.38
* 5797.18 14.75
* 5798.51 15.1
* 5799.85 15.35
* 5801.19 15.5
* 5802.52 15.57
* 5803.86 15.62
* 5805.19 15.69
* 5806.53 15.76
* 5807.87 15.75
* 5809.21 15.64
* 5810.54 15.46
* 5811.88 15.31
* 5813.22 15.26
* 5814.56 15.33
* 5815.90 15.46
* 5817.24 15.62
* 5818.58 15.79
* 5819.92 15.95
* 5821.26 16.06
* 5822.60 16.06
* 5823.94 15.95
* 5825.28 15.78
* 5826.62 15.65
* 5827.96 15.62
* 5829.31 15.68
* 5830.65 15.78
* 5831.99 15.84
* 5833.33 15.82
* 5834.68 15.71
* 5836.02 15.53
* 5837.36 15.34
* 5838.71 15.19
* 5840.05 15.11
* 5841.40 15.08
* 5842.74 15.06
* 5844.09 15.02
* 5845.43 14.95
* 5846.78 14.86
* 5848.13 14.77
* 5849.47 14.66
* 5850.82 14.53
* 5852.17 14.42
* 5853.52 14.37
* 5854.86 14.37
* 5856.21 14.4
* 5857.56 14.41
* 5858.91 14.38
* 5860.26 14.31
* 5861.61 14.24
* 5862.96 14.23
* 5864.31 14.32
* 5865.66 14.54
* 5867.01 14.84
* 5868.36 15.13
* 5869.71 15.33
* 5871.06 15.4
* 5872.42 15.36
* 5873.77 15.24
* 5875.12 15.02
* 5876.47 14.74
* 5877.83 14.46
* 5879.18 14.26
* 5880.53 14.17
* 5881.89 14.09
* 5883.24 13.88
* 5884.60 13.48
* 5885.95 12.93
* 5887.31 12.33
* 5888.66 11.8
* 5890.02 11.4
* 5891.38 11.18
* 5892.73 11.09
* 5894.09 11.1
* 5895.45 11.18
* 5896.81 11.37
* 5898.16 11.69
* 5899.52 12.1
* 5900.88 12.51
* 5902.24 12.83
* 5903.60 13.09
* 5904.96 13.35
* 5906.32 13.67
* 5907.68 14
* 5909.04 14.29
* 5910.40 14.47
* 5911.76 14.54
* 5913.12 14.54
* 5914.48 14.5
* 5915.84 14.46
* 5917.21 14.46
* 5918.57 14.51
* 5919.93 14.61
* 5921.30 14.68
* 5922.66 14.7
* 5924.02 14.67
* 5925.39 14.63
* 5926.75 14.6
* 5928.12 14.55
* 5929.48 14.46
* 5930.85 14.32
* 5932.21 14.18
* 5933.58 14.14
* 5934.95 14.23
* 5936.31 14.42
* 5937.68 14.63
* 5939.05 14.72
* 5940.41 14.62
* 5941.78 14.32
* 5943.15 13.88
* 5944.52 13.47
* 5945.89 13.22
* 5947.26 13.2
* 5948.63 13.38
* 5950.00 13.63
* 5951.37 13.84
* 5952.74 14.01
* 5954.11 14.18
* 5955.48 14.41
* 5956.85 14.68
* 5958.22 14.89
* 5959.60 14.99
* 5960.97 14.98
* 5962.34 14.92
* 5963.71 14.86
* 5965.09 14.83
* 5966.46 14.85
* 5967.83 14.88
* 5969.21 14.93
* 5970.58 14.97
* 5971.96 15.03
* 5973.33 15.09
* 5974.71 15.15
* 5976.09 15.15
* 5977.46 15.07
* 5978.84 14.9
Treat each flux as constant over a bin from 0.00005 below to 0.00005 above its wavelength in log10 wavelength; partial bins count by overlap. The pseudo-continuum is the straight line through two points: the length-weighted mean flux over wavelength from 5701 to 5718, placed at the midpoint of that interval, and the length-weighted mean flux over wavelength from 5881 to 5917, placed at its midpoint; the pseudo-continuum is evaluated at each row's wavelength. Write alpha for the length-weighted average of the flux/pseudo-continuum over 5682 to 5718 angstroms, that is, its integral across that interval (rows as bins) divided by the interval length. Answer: 1.01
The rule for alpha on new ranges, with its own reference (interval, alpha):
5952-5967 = 1.18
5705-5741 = 1.01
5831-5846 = 1.14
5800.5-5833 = 1.15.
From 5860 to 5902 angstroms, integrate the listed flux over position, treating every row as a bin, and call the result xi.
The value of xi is 565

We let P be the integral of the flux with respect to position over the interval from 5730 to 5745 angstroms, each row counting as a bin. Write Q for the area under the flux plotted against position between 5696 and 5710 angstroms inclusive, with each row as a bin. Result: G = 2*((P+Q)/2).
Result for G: 421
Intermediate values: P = 214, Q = 206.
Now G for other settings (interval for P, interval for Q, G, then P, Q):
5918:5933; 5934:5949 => 428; 218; 210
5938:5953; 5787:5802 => 420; 208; 212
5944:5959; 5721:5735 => 414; 209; 206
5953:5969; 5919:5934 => 454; 236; 218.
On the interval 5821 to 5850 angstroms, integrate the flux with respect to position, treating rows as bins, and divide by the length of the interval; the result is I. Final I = 15.4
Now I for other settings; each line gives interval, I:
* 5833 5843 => 15.4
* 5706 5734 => 14.7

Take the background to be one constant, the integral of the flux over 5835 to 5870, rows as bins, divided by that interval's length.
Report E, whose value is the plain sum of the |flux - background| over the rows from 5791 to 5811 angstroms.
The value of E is 11.3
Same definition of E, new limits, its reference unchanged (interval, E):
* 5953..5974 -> 3.2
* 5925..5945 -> 6.1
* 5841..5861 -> 4.1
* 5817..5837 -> 15.6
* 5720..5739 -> 5.3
